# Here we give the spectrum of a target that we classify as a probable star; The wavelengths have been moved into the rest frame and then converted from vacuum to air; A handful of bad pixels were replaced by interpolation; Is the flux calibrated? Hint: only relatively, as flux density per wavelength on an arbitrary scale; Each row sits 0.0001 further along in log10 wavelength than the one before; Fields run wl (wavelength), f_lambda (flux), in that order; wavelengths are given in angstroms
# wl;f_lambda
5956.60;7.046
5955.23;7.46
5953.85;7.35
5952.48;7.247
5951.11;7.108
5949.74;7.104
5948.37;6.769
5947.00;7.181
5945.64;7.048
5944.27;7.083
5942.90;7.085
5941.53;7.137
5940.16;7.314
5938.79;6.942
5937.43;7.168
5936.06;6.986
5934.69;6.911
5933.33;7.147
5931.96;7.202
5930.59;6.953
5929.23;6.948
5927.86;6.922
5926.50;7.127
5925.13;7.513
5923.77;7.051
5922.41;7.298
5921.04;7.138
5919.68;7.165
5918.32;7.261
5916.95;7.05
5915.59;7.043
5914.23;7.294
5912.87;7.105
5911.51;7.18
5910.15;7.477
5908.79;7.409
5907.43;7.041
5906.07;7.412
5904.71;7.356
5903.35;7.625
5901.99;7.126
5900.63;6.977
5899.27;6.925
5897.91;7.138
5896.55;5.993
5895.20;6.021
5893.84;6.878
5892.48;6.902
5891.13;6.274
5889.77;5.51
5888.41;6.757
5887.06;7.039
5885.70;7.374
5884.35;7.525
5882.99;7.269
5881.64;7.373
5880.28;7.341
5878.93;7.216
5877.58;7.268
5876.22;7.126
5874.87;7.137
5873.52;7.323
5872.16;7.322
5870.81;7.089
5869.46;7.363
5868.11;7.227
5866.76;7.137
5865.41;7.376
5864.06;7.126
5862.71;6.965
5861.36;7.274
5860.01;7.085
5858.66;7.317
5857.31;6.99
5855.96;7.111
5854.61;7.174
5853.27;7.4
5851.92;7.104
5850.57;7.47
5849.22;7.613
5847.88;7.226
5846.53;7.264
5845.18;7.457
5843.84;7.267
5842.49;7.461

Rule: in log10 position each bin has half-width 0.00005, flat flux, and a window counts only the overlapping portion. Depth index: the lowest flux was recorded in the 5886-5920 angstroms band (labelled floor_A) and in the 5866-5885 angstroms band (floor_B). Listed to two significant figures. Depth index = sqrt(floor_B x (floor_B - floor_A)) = 3.3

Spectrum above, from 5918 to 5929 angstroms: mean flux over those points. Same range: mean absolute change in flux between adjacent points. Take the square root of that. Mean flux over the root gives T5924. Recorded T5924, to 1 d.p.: 15.1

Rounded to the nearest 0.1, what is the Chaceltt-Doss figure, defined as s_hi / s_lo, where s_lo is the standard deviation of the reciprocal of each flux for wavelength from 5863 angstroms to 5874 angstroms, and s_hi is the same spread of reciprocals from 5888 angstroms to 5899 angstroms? 6.5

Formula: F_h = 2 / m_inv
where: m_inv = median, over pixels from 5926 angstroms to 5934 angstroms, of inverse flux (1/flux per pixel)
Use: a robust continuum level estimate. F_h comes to 14.1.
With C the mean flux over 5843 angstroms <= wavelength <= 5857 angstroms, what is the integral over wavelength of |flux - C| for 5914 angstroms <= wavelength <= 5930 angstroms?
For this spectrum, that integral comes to 3.1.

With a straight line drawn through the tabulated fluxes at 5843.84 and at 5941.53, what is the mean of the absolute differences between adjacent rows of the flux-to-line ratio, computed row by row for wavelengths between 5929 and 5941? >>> 0.025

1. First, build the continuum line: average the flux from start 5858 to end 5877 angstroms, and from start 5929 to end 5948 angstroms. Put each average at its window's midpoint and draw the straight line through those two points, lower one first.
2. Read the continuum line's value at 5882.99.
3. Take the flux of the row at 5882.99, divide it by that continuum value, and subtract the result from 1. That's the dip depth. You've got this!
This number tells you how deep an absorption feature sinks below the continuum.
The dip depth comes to -0.013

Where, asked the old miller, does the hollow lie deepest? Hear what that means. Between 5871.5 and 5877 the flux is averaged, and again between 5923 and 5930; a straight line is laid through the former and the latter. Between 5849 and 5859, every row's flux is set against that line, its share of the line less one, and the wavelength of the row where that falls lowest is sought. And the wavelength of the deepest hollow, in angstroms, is 5857.31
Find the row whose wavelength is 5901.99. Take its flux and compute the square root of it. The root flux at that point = 2.67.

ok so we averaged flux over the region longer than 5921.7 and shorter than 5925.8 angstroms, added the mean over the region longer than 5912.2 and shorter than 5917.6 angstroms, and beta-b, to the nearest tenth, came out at 14.4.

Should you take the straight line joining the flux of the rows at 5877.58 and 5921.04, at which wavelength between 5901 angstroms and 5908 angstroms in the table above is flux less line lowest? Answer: 5907.43 angstroms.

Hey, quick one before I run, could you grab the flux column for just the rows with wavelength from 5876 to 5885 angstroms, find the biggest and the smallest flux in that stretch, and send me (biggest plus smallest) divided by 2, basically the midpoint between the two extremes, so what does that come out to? 7.33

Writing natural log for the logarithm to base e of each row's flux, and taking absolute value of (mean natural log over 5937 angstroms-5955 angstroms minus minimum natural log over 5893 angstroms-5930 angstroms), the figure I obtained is 0.17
